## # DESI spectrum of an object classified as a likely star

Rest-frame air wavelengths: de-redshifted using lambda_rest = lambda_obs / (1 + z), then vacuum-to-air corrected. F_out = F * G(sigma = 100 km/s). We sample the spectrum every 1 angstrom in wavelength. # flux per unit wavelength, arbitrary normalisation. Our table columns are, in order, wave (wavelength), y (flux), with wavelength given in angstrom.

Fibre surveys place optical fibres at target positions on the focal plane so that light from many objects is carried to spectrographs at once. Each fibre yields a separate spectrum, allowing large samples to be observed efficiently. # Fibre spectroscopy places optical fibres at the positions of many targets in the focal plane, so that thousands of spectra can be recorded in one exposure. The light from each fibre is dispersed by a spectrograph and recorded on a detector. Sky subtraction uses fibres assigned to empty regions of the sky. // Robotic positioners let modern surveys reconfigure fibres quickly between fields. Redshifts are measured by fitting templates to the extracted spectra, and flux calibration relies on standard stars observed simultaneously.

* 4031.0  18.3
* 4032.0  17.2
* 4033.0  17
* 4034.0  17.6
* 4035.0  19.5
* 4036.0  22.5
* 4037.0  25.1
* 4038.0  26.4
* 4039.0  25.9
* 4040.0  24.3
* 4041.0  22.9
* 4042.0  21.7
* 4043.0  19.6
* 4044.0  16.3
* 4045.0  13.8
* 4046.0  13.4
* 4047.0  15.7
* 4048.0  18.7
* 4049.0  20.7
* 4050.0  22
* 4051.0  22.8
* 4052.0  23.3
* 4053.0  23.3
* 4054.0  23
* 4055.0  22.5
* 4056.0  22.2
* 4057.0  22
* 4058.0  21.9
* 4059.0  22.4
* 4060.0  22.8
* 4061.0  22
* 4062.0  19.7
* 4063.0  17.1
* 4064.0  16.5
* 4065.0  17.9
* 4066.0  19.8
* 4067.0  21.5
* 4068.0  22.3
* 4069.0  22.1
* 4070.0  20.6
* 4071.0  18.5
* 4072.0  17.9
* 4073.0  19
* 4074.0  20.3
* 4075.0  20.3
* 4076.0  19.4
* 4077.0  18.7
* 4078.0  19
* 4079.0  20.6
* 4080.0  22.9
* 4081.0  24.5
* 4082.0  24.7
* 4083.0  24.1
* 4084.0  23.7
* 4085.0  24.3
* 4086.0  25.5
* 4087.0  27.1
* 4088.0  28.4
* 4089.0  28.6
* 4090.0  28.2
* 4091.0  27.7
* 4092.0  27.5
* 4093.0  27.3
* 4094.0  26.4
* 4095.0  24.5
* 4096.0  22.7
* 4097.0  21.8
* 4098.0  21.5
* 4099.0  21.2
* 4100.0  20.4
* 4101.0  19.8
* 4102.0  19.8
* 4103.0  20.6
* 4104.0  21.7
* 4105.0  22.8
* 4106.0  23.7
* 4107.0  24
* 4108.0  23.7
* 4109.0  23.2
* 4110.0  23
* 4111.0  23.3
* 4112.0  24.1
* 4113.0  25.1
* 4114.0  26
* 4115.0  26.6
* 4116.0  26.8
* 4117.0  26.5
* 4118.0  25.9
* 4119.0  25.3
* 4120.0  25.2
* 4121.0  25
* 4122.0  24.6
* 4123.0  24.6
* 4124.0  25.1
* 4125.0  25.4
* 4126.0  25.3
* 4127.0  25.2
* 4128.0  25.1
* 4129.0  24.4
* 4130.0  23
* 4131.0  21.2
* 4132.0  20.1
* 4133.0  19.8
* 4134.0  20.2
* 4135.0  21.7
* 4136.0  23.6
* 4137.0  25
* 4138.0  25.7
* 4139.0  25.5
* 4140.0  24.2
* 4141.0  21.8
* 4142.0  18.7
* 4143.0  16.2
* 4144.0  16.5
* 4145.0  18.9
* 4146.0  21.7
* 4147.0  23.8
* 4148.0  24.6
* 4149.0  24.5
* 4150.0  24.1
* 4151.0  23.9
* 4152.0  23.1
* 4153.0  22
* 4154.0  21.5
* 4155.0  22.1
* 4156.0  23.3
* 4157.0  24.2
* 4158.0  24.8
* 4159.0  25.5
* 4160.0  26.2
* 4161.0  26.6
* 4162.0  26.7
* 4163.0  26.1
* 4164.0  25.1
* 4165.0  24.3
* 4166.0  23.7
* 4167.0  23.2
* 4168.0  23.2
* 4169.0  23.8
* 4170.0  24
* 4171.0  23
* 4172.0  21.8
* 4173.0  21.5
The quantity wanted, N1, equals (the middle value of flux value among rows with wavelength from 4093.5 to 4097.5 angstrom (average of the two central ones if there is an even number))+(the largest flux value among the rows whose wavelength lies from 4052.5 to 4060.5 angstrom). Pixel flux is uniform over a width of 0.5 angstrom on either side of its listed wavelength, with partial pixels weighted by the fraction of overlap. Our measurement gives 46.9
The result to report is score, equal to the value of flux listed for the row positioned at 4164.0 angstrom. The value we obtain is 25.1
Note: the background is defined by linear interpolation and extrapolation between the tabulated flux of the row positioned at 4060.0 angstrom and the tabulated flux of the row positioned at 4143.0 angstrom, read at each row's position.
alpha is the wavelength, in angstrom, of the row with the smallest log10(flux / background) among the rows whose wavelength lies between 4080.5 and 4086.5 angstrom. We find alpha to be 4084.0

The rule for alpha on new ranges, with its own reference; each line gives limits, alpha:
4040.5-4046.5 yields 4046.0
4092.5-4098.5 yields 4098.0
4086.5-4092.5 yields 4087.0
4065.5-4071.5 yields 4071.0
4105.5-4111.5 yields 4110.0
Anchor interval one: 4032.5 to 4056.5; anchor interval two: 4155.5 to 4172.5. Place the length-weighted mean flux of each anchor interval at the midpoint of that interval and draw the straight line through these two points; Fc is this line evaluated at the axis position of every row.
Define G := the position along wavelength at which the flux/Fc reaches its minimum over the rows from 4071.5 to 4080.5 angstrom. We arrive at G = 4072.0 angstrom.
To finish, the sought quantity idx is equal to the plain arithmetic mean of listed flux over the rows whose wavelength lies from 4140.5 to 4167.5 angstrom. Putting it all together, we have 23.1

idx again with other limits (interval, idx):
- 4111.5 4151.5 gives 23.5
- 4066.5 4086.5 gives 21.5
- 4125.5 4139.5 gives 23.3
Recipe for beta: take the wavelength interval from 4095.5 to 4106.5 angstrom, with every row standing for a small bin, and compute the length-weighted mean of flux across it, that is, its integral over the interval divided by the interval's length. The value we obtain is 21.5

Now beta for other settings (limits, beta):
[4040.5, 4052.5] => 19.2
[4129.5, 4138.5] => 22.3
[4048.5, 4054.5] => 22.5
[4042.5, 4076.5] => 20.0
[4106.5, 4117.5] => 24.8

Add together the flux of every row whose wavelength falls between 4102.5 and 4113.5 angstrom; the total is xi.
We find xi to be 255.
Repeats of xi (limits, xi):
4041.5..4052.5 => 208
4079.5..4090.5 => 282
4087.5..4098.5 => 285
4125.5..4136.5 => 250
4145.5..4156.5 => 255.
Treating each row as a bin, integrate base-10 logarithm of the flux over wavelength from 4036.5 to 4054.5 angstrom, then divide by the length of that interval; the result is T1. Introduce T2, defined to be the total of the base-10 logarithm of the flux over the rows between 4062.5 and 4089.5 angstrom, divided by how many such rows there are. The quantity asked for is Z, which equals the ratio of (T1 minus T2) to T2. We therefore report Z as -0.01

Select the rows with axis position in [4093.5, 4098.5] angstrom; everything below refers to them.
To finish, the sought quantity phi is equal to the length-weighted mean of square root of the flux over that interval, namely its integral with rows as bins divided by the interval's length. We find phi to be 4.83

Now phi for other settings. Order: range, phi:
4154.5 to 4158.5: 4.86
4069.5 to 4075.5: 4.41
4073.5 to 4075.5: 4.51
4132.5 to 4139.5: 4.80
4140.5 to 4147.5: 4.42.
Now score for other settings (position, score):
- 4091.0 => 27.7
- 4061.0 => 22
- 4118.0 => 25.9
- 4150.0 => 24.1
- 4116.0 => 26.8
